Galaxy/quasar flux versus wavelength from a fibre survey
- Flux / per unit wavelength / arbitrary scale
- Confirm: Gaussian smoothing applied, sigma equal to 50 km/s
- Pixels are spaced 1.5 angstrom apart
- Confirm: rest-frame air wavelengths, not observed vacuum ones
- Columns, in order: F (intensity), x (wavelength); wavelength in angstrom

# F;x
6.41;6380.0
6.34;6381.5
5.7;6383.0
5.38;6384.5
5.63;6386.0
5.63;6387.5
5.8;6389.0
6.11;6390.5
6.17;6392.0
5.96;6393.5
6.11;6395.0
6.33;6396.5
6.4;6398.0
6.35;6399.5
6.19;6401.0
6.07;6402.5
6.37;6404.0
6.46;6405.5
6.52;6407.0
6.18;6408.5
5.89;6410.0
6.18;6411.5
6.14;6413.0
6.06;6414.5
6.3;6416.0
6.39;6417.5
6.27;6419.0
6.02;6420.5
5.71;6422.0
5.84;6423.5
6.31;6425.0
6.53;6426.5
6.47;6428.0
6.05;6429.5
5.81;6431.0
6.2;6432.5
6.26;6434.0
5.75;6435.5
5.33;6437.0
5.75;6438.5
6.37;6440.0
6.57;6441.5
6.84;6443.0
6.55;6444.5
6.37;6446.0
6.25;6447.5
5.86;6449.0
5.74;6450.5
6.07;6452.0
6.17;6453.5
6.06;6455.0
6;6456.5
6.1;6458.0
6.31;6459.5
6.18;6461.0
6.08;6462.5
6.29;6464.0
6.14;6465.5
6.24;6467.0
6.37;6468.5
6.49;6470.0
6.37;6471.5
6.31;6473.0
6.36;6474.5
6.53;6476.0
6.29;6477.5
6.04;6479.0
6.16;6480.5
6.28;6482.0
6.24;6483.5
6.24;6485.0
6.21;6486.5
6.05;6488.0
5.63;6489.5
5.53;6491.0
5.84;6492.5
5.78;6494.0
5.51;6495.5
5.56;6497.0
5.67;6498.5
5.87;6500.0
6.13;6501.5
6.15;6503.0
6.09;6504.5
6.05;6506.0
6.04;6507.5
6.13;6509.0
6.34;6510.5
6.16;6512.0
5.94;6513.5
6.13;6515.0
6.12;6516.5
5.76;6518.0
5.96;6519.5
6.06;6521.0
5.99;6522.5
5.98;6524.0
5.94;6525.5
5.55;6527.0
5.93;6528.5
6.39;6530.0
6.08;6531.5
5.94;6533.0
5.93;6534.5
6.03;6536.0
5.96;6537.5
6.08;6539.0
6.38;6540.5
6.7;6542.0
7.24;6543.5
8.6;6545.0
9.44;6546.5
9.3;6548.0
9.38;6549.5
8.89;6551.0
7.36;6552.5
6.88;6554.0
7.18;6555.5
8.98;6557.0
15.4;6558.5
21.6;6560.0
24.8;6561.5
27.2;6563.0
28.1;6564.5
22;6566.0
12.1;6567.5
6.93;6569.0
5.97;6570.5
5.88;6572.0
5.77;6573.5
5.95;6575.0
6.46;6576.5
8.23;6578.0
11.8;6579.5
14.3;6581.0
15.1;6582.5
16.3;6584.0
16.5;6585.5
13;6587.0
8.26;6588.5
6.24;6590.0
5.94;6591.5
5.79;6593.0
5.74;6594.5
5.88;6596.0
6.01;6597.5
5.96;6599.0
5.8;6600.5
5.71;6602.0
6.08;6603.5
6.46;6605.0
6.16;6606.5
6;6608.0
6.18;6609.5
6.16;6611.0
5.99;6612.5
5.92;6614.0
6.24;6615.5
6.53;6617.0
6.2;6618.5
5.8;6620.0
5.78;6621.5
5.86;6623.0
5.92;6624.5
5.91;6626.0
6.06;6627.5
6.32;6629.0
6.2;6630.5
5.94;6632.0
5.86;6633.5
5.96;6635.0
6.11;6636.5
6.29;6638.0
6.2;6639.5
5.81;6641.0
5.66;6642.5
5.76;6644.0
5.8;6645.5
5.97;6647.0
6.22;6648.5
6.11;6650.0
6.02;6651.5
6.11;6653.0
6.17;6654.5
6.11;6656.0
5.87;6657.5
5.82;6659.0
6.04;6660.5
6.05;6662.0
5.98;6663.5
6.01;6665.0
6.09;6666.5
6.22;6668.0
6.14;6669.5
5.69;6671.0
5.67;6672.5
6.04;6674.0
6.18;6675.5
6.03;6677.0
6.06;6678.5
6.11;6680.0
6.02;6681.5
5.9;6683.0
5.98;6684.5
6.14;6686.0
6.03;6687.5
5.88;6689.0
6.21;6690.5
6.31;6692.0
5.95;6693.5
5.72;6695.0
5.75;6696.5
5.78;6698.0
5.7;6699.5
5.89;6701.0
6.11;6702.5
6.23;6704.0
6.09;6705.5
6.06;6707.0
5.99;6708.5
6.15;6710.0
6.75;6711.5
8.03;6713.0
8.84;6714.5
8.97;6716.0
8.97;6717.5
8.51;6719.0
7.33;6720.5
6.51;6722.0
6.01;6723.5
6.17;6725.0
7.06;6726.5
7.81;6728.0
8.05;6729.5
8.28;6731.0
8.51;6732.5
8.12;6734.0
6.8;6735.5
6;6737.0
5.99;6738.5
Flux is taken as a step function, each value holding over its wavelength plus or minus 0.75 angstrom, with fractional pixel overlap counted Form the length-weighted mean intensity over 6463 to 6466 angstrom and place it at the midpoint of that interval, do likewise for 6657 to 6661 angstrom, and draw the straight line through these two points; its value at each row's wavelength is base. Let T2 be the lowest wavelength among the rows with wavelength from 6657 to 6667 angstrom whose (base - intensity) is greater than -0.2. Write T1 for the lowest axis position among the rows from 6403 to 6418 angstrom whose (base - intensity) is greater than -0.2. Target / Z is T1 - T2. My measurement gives -253.5 angstrom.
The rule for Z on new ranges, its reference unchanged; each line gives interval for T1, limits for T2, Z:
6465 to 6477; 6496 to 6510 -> -31.5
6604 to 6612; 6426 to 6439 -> 177.0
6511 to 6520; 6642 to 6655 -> -130.5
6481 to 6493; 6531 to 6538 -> -49.5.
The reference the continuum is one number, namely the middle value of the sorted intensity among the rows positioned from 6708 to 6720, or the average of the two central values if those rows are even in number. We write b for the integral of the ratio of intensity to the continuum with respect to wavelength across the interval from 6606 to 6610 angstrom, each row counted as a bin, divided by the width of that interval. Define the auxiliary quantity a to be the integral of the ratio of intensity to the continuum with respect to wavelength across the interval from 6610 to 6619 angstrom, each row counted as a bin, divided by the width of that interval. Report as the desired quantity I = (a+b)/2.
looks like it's 0.74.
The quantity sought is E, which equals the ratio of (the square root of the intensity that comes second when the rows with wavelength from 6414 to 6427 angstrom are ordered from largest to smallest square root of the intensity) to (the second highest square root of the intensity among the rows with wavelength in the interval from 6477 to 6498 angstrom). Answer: 1.01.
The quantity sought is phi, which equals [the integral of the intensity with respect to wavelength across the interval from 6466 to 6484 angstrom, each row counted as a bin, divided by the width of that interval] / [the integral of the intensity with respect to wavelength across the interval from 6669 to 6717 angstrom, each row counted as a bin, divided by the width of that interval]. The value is 1.00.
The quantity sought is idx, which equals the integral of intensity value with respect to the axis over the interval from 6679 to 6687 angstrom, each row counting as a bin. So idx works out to 48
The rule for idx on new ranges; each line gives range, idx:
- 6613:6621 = 49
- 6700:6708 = 48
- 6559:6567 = 192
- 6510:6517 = 43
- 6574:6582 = 75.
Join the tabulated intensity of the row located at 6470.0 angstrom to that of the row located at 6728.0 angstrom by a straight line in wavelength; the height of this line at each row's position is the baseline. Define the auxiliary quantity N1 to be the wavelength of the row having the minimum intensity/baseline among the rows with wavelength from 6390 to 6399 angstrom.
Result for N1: 6393.5 angstrom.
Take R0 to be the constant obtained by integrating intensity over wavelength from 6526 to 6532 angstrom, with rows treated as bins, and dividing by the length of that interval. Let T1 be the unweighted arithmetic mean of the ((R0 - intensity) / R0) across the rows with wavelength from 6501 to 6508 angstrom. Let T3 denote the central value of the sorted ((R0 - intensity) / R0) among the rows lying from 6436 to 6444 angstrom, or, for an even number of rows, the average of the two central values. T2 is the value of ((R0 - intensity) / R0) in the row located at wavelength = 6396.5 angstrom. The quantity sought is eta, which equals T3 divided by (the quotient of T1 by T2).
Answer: -0.2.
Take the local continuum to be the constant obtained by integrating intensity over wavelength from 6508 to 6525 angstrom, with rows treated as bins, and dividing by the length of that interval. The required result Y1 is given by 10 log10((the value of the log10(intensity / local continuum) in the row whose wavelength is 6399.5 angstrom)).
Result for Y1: -17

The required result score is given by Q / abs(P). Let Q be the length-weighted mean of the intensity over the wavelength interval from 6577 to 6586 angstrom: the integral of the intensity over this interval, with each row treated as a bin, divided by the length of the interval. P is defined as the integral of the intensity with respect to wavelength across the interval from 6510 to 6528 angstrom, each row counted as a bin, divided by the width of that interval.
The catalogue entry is 2.24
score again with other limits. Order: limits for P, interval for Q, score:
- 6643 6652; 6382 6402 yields 1.00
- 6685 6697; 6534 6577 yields 1.78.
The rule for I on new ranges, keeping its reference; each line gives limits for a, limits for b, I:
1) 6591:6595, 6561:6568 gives 1.75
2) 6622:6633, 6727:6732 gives 0.85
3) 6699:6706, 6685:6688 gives 0.73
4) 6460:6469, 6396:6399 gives 0.76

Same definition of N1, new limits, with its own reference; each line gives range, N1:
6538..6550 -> 6539.0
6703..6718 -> 6708.5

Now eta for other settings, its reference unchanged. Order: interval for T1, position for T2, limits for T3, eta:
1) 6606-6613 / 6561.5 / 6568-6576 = 0.9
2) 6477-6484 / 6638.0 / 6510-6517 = 0.0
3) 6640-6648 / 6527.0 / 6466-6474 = -0.2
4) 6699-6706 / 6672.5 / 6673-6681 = 0.2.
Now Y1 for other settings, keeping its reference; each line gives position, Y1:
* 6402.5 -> -28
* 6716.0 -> -8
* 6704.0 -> -19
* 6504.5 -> -25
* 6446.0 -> -17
